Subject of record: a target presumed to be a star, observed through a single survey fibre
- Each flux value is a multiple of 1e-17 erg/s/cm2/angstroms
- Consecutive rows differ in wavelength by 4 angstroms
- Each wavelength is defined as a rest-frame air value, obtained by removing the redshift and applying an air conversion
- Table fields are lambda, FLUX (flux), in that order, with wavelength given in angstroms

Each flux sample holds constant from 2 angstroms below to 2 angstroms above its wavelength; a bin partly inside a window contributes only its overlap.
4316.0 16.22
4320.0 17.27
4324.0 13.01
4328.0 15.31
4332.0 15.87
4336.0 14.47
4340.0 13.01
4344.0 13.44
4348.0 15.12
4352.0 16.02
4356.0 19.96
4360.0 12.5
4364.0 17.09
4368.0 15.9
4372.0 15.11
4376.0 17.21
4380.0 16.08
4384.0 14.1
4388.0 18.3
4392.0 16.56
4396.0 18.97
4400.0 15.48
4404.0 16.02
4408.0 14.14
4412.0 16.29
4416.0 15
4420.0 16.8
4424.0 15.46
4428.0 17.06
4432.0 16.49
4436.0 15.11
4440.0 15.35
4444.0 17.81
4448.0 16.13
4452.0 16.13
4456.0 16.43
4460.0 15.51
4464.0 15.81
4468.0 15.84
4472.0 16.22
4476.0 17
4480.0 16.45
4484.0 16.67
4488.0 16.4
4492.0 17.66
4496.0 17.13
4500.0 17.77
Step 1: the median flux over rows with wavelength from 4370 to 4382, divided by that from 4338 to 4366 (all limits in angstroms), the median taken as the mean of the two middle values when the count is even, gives 1.06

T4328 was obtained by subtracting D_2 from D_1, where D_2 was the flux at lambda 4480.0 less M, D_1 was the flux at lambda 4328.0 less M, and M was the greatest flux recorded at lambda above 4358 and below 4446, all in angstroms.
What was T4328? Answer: -1.1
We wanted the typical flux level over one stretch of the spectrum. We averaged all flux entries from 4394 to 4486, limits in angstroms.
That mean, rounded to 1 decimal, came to 16.2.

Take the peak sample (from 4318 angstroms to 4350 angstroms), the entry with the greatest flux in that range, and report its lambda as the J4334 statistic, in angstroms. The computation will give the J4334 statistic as 4320.0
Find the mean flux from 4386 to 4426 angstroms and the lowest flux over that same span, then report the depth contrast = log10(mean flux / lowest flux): 0.062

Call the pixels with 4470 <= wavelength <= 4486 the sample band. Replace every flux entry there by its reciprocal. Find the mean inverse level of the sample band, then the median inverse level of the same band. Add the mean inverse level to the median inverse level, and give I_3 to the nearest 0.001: 0.121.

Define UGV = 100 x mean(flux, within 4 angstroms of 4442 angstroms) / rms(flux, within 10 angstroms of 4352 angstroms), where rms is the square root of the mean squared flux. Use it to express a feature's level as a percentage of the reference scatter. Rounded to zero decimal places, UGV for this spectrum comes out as 106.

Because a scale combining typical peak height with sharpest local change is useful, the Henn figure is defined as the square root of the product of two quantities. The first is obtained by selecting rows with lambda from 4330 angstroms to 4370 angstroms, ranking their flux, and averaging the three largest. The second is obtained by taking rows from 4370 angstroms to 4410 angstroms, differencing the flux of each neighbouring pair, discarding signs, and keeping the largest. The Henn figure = 8.6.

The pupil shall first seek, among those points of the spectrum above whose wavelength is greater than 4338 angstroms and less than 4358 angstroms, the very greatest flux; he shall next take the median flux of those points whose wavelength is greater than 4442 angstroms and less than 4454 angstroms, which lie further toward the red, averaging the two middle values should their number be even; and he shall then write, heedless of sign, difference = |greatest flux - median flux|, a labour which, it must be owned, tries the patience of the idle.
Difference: 4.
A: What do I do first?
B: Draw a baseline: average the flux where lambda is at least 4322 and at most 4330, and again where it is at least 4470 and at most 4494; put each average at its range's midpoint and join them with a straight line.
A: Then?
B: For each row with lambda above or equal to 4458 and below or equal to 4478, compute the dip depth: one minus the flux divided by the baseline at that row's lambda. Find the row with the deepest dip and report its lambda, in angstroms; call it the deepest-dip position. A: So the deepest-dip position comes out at 4460.0 angstroms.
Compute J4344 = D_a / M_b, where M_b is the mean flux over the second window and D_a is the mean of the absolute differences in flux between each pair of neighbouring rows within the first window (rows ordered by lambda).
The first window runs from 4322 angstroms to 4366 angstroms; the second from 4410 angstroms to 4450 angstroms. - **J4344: 0.153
